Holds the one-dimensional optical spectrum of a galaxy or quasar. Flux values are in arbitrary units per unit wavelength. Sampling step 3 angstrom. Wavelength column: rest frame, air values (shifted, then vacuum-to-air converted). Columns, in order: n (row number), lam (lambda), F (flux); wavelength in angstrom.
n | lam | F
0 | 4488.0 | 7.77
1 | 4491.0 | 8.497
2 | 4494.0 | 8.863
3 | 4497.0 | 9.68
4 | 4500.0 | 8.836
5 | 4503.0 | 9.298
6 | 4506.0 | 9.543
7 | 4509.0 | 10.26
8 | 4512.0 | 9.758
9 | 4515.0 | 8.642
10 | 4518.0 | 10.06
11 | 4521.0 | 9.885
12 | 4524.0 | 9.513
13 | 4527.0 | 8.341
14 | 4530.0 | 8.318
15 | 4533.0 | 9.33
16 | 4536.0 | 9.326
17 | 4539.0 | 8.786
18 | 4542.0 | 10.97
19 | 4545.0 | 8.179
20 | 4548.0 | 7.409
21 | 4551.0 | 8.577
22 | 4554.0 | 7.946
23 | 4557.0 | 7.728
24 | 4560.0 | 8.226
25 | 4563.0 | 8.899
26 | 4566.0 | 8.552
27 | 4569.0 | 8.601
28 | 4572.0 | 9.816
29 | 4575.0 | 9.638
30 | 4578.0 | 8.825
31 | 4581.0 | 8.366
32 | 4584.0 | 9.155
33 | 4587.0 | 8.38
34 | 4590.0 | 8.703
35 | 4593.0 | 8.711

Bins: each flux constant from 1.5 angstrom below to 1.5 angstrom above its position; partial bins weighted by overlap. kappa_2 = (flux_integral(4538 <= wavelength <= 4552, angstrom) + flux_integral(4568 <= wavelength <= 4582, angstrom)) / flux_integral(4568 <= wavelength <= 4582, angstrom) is 1.97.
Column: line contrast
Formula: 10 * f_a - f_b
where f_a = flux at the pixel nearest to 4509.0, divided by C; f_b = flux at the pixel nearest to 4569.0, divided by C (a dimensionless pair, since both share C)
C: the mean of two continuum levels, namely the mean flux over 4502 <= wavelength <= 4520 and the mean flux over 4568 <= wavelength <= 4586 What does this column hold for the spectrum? 10.1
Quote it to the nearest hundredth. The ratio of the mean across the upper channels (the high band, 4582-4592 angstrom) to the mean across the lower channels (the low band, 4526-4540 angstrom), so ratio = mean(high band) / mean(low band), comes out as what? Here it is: 0.99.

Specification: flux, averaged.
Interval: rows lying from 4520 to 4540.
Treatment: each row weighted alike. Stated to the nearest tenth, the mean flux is 9.1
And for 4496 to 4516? 9.4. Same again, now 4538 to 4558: 8.5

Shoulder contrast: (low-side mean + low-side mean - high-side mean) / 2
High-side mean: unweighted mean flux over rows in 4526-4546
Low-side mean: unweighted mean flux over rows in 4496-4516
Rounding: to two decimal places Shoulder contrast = 4.91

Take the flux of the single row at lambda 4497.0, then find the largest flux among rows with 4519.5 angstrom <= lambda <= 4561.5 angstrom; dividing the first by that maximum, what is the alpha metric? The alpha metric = 0.88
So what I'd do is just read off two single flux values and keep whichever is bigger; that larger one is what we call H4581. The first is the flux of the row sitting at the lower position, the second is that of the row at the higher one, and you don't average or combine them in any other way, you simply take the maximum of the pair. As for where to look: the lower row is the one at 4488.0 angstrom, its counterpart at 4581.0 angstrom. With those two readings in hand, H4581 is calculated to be 8.4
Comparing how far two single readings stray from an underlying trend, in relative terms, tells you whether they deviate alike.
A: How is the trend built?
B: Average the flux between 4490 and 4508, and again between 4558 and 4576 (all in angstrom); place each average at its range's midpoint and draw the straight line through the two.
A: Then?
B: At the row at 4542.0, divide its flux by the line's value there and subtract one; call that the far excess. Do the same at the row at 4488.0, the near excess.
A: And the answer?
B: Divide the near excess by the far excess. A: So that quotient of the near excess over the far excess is -1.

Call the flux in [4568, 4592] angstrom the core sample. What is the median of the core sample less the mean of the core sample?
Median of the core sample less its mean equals -0.17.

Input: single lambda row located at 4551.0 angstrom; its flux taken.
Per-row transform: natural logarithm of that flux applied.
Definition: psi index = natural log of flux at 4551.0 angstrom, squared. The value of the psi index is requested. 4.6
